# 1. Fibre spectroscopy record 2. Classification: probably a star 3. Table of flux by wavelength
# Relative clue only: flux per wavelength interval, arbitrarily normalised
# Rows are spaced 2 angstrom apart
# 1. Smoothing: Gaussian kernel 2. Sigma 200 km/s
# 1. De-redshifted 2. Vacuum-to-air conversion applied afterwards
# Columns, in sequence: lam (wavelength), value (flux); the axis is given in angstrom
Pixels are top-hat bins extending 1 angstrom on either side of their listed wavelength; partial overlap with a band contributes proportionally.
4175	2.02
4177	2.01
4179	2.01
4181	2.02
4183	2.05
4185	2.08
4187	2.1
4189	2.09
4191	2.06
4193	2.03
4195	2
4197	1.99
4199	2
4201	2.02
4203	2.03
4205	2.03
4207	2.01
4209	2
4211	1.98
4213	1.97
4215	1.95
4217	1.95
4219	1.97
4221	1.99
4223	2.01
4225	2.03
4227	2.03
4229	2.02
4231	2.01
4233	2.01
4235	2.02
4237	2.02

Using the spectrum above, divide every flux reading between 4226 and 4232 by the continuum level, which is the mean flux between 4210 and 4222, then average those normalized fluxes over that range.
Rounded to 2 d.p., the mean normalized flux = 1.03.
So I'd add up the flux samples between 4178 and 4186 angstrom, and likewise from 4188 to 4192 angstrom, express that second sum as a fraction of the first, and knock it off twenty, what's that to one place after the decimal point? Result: 19.5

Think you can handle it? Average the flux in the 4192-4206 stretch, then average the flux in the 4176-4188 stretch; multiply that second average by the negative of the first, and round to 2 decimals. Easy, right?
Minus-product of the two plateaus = -4.12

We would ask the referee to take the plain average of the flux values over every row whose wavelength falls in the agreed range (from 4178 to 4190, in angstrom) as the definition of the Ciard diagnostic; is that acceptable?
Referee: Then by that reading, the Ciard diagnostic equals 2.06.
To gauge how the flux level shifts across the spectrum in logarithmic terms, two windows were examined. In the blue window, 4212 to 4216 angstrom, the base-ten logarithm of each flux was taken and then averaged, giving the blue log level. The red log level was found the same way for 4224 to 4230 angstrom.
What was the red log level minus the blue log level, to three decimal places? 0.015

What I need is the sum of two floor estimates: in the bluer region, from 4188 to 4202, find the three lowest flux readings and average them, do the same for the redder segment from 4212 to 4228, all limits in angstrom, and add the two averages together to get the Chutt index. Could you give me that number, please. 3.95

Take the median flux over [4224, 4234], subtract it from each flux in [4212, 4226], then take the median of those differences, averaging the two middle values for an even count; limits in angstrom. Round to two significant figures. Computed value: -0.050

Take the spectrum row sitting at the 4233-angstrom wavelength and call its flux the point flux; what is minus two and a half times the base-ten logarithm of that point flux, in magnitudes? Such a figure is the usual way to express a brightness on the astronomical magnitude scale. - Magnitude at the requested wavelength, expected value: -0.758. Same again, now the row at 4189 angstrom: -0.800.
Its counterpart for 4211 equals -0.742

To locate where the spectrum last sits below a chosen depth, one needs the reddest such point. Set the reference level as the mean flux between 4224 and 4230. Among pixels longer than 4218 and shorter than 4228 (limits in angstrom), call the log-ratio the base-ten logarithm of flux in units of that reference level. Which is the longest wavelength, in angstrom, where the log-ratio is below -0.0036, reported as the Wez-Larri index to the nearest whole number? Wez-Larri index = 4221 angstrom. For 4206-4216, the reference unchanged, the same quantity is 4215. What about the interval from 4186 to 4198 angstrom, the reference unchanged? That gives 4197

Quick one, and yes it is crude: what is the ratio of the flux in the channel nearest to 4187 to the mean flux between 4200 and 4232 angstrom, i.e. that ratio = 1.05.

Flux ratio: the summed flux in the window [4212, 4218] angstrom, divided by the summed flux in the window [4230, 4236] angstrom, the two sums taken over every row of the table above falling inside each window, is 0.972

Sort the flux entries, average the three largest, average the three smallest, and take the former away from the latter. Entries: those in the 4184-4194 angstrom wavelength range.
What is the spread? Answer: -0.033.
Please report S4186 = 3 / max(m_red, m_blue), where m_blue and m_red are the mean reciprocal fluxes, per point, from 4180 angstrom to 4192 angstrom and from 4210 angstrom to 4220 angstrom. 5.89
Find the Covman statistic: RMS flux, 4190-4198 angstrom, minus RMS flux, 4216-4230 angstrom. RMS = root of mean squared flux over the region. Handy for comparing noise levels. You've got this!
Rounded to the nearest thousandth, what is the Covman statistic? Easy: 0.020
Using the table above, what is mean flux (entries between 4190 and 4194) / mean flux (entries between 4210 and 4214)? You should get 1.04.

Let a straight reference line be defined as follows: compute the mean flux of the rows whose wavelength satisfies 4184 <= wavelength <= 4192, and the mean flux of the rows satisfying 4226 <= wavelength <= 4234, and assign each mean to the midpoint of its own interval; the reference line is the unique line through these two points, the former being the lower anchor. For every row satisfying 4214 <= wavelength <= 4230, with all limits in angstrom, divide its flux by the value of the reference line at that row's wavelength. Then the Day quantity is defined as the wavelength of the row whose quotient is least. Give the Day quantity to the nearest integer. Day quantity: 4215 angstrom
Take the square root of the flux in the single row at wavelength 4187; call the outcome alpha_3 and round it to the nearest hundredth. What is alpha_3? 1.45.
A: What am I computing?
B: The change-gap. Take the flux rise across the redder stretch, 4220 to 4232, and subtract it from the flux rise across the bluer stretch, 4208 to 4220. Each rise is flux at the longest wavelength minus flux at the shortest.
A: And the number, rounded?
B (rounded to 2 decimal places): -0.05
